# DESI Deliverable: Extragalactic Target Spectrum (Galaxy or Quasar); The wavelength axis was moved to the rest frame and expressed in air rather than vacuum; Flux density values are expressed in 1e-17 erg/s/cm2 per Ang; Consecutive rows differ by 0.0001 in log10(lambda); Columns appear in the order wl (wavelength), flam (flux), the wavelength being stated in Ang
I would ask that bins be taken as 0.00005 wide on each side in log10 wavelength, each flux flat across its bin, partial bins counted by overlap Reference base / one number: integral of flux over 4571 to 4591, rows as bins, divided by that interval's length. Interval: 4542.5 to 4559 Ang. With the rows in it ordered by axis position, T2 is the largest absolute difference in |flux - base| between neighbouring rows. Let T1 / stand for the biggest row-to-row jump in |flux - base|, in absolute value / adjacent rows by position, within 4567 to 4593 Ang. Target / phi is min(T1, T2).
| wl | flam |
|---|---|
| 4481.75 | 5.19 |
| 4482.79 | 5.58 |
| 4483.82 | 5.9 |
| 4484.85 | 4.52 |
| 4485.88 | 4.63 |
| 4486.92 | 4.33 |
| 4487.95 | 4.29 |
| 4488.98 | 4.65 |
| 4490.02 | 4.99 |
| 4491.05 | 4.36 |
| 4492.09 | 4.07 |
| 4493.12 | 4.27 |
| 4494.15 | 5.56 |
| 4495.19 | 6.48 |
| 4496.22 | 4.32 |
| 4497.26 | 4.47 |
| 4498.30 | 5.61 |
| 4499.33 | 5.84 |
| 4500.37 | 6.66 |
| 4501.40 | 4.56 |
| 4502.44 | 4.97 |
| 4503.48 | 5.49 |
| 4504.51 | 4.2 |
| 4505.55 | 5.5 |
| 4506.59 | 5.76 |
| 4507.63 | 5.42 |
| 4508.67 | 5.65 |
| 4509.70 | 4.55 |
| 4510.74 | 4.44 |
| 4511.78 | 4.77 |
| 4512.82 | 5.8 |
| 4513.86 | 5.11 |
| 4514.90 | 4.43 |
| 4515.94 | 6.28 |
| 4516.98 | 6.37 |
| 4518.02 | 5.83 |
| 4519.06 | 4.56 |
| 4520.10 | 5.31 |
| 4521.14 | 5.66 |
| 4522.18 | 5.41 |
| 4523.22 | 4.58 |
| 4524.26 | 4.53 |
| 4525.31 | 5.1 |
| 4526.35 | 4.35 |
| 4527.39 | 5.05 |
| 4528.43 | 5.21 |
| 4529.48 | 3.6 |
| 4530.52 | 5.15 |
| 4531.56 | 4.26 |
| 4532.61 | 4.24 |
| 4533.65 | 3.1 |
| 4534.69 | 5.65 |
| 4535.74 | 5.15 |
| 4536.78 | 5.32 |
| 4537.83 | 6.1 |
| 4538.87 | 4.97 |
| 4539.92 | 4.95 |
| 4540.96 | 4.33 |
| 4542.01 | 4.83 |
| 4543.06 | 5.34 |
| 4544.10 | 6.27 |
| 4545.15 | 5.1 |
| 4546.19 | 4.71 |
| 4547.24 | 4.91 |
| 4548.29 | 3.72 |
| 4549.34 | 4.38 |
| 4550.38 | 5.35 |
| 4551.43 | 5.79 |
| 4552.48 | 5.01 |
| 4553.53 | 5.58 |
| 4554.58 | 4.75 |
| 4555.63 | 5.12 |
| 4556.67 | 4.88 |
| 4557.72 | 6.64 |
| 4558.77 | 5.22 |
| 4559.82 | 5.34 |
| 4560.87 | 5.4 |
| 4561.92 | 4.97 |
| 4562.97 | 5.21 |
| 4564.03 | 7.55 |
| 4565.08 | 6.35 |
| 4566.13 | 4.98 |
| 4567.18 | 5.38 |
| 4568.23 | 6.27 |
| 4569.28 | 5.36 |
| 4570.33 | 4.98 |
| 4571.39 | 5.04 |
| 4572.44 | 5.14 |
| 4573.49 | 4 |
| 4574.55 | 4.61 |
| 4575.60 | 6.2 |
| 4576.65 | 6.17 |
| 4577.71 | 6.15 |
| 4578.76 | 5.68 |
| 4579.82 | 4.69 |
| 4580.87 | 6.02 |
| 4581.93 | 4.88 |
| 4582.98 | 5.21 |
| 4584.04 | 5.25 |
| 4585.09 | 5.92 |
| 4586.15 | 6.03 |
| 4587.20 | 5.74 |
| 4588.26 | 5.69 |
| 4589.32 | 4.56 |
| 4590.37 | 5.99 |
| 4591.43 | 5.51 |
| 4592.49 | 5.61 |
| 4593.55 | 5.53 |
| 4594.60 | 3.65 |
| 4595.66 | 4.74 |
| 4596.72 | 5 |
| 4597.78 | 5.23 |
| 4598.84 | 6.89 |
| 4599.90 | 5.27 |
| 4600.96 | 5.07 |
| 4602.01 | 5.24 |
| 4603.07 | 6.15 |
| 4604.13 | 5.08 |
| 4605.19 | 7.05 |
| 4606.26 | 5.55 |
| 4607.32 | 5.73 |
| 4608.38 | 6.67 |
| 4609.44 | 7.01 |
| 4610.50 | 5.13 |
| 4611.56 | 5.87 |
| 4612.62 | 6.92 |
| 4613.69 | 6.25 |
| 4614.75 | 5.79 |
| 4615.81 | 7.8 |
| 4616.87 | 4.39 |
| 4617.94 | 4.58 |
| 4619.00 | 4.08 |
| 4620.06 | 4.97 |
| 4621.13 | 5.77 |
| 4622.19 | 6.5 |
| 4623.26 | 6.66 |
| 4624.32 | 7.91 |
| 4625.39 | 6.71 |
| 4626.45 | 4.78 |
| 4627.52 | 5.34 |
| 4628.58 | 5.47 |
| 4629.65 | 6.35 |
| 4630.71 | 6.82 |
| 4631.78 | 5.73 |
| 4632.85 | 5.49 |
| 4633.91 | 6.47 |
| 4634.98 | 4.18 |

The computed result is 1.14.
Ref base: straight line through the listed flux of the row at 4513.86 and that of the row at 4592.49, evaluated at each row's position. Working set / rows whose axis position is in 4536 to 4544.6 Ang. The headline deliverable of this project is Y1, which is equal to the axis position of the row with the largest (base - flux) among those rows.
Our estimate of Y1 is 4540.96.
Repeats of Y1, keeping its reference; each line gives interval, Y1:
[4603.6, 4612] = 4604.13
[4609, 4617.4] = 4616.87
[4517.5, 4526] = 4524.26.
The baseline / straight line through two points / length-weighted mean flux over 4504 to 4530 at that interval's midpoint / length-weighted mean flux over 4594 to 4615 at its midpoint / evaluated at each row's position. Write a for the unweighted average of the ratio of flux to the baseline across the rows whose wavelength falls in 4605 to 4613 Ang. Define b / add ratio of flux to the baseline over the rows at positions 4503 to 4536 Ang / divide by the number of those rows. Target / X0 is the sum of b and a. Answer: 2.07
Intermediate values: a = 1.09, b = 0.98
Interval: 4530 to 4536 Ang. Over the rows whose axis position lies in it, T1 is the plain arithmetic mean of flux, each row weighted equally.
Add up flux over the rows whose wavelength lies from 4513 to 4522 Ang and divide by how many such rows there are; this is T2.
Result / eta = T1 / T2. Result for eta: 0.84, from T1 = 4.59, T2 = 5.4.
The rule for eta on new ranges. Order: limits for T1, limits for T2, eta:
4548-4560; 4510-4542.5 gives 1.03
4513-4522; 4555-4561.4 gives 1.00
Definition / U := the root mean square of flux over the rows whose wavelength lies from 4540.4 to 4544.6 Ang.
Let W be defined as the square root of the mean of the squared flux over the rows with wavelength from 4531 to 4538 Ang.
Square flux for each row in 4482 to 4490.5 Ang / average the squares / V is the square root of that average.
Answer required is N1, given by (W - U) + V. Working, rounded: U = 5.24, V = 4.9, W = 4.92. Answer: 4.6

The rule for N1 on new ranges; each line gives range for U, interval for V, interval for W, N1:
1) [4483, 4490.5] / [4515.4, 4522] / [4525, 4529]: 5.9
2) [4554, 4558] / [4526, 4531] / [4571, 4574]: 4.1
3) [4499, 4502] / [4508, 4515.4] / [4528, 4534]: 3.6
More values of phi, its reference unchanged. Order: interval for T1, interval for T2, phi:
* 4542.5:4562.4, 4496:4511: 1.16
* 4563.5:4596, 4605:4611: 1.50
